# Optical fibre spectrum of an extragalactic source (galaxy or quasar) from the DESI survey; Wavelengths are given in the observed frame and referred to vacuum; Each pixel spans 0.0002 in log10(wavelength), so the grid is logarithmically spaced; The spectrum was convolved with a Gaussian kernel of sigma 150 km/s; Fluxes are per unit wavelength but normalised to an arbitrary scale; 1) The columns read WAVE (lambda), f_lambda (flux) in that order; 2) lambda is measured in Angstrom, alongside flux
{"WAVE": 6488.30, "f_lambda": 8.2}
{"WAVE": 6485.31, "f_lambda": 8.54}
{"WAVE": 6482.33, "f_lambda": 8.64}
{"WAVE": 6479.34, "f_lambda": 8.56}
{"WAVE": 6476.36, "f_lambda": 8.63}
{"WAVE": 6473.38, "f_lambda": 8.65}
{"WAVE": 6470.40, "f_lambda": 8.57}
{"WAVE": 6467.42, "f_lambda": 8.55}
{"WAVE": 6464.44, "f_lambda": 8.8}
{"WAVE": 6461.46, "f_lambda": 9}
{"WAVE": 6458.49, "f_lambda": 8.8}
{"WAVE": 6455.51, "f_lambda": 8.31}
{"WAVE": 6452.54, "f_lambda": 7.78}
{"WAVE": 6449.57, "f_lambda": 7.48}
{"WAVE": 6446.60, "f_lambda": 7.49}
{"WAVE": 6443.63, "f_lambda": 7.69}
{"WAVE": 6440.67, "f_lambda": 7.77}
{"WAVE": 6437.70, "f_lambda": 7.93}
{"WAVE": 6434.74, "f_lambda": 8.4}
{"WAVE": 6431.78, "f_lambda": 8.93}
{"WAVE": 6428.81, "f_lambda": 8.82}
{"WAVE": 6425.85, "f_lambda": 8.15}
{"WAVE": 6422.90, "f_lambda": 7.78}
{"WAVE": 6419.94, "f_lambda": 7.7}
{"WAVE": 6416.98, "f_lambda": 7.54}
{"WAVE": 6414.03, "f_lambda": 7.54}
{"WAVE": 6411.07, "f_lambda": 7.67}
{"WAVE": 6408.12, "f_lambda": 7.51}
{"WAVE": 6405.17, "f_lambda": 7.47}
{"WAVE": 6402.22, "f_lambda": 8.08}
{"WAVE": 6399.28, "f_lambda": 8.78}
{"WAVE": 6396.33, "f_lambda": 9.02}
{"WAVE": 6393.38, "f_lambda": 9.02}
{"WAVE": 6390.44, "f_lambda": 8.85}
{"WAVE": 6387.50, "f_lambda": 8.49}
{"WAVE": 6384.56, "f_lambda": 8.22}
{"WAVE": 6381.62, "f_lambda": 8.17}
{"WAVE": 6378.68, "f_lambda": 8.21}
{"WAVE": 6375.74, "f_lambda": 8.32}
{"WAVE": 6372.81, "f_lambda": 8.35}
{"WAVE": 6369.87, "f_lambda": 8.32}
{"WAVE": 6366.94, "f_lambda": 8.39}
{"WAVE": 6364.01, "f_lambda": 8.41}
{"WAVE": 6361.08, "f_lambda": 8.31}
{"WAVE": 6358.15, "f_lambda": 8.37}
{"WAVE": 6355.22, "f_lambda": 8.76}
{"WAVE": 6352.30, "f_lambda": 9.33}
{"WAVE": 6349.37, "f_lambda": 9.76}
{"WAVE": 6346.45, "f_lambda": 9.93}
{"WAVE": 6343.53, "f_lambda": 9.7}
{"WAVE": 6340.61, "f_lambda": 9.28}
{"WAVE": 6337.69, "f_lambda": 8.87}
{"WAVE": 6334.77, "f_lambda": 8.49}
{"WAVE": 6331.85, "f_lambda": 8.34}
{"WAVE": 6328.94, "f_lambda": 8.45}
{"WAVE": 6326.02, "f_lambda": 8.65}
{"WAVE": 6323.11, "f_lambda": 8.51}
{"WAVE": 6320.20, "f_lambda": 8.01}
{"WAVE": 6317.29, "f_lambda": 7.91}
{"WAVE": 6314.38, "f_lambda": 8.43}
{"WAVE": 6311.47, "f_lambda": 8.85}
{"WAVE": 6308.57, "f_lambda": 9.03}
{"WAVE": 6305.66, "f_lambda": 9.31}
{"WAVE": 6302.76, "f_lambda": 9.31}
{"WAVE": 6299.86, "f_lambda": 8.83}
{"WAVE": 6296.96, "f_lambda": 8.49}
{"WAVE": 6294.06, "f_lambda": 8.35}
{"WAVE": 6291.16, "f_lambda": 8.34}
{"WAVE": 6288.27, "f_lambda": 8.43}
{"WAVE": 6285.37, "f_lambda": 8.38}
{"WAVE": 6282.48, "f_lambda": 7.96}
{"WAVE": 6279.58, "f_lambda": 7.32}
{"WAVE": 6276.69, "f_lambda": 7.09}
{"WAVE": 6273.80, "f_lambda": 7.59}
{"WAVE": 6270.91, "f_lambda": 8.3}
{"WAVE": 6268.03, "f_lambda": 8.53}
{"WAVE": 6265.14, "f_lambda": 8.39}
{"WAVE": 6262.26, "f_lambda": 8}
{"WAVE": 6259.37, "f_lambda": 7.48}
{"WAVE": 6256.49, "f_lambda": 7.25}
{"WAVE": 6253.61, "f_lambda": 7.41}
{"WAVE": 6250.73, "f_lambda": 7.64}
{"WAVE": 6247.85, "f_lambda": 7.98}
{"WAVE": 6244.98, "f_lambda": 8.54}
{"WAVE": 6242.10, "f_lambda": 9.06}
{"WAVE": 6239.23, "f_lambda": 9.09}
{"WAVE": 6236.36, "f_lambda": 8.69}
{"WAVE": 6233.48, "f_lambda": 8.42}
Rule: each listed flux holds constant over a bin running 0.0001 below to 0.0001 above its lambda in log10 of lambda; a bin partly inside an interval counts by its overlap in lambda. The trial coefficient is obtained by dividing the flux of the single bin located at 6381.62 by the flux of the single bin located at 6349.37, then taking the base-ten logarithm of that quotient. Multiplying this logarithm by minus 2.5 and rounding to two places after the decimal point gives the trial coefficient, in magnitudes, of 0.19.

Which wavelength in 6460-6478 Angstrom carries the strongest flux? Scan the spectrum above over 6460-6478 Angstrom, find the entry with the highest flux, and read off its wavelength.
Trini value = 6461.46 Angstrom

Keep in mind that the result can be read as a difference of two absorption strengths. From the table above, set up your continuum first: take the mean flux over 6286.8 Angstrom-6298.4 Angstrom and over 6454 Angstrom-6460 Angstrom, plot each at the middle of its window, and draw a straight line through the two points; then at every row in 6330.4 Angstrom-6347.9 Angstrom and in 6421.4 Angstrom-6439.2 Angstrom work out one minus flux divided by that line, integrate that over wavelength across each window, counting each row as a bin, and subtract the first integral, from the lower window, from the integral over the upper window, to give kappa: 1.8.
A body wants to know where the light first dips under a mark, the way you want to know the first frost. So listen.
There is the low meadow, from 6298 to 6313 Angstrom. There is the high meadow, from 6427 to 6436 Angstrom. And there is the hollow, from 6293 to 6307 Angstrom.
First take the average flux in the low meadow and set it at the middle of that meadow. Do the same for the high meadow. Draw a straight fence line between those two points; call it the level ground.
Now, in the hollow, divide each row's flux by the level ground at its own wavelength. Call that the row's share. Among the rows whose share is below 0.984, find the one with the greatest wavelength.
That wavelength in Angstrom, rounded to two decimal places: 6299.86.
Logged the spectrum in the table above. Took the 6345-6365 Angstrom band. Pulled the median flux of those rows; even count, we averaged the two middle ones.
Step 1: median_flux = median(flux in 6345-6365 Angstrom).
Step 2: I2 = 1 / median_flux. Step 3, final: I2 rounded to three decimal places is 0.114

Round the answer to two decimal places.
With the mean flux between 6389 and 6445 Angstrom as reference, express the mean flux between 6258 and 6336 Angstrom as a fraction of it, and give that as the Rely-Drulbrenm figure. 1.02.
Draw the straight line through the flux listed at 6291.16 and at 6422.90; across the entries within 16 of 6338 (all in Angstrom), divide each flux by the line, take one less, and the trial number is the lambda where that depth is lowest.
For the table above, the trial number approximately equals 6331.85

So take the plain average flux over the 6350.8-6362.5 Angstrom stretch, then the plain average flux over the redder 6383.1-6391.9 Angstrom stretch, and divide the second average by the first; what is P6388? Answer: 0.98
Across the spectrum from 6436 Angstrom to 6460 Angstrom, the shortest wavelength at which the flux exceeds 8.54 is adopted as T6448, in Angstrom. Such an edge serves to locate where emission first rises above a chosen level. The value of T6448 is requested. 6458.49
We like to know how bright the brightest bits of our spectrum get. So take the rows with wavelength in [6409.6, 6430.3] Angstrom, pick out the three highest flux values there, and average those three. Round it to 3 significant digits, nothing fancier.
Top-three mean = 8.25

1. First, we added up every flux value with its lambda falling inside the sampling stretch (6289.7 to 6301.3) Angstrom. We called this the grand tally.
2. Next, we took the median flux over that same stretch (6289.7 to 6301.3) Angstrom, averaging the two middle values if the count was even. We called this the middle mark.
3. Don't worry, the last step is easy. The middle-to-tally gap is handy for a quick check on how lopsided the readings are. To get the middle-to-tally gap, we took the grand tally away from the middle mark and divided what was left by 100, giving -0.256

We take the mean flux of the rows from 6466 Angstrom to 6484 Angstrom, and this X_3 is 8.6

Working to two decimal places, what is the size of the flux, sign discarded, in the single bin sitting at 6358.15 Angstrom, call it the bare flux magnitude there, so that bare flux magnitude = 8.37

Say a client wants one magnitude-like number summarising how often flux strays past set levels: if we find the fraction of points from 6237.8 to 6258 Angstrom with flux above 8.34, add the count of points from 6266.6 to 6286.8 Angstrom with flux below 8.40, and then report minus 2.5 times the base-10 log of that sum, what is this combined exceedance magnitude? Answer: -2.0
